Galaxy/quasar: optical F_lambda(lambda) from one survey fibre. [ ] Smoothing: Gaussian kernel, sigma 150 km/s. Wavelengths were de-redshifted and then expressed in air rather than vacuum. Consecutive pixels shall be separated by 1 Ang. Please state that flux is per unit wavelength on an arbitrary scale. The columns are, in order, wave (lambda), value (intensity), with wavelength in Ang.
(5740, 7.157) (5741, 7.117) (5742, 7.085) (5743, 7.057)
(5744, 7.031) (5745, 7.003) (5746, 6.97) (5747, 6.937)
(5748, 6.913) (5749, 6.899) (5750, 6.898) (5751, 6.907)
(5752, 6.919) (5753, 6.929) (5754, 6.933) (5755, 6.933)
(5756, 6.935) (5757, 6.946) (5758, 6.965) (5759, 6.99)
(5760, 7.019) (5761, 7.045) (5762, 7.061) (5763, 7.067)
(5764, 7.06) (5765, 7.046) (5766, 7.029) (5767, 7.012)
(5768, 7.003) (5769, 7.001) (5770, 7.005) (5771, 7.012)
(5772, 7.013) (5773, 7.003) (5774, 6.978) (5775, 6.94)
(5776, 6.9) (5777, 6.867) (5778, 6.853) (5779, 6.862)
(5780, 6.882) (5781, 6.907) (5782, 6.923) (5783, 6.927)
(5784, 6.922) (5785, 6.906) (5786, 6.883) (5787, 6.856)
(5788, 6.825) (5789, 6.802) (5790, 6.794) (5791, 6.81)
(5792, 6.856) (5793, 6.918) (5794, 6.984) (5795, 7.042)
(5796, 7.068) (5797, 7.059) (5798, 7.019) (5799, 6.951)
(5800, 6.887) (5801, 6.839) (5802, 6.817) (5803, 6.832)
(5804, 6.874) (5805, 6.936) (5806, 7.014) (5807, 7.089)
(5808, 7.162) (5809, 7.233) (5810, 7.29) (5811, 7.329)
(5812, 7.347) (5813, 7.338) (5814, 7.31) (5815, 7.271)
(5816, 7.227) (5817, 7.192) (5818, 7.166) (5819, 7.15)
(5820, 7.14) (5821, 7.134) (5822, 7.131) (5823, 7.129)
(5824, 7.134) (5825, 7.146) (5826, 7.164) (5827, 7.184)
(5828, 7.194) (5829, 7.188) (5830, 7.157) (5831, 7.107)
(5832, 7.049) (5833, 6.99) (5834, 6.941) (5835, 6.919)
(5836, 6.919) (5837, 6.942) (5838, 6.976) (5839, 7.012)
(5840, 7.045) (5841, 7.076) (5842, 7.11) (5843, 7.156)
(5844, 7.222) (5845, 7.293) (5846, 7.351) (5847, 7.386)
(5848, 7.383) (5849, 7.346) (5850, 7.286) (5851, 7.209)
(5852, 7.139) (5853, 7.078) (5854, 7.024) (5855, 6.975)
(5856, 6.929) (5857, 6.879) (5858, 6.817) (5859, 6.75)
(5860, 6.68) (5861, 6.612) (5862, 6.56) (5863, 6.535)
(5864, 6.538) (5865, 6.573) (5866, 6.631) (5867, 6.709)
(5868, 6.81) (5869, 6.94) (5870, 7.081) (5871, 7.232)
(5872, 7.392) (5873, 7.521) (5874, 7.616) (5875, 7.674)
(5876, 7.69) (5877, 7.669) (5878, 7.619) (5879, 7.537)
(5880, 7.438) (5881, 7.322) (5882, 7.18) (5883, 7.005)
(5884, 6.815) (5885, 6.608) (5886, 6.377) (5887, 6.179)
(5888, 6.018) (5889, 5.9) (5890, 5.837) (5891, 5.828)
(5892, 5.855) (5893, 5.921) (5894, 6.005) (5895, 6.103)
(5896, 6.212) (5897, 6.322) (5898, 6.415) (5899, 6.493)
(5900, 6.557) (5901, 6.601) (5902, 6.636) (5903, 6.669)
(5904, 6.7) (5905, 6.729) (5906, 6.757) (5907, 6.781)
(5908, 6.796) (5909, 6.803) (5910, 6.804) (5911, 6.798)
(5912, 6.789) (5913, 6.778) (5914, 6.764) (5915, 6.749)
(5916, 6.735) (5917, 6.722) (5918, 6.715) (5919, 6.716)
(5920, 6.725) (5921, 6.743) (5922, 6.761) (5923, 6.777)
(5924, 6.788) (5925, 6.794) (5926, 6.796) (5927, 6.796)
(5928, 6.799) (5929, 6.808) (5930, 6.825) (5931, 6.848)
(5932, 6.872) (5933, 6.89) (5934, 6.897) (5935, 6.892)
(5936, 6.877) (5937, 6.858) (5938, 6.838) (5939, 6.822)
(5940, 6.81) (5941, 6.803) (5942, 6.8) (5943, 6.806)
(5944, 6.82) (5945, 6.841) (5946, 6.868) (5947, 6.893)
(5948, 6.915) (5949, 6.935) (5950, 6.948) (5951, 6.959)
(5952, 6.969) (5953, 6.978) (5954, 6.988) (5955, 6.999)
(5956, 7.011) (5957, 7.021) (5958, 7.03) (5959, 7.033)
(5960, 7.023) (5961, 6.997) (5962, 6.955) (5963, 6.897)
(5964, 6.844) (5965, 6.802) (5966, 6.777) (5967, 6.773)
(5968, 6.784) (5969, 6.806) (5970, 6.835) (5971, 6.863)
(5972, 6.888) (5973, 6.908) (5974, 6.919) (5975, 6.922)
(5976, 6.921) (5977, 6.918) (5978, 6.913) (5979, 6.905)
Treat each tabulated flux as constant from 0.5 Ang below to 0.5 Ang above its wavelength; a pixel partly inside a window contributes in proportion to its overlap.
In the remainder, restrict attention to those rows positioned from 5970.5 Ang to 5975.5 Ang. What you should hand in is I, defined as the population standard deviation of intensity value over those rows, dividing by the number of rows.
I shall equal 0.02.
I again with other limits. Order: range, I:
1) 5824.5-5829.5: 0.02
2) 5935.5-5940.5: 0.02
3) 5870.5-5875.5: 0.16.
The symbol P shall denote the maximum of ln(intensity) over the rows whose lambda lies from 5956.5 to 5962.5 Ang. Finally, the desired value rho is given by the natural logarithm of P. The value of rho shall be 0.668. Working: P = 1.95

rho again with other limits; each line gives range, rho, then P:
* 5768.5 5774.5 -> 0.667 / 1.95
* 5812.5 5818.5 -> 0.690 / 1.99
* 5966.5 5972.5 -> 0.657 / 1.93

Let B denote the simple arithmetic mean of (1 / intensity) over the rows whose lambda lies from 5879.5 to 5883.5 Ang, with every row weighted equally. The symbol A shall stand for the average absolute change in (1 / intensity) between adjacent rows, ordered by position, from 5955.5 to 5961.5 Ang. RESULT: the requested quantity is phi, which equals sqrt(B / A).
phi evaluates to 24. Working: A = 0.0002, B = 0.138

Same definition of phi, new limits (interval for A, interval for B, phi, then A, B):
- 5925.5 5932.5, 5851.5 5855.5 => 23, 0.0003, 0.142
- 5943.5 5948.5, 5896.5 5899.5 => 18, 0.0005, 0.156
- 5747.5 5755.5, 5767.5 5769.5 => 31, 0.0001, 0.143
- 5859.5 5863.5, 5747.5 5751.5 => 11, 0.0011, 0.145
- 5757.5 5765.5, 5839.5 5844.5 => 20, 0.0004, 0.140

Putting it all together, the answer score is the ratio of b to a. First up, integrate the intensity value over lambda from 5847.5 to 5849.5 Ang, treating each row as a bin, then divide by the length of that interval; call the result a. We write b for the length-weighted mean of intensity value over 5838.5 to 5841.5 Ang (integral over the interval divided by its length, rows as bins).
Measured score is 0.96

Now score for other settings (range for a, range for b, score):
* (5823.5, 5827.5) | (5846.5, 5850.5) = 1.03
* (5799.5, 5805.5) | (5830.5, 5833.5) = 1.03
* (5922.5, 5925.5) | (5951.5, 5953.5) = 1.03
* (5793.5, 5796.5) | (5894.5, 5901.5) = 0.91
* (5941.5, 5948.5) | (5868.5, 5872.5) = 1.05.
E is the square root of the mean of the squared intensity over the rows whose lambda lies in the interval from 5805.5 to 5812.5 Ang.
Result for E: 7.2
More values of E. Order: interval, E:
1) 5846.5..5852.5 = 7.3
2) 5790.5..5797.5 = 7.0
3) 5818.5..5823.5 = 7.1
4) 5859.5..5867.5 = 6.6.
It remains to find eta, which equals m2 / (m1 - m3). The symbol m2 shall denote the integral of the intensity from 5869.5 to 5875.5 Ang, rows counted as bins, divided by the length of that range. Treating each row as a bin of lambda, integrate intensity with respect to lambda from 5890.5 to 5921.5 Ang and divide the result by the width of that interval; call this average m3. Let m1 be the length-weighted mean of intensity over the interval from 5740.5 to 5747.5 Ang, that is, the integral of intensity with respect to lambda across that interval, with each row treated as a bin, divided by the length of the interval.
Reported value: 16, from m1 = 7.03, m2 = 7.42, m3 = 6.56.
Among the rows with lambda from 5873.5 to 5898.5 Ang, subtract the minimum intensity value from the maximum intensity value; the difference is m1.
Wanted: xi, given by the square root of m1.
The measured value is 1.36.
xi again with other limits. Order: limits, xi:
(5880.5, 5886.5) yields 0.97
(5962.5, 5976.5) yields 0.39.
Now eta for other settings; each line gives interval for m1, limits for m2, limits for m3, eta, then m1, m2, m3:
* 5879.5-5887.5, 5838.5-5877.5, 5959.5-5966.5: -209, 6.87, 7.08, 6.90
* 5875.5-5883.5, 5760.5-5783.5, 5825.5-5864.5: 17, 7.43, 6.97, 7.03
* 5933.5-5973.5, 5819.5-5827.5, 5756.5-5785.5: -94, 6.89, 7.15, 6.97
